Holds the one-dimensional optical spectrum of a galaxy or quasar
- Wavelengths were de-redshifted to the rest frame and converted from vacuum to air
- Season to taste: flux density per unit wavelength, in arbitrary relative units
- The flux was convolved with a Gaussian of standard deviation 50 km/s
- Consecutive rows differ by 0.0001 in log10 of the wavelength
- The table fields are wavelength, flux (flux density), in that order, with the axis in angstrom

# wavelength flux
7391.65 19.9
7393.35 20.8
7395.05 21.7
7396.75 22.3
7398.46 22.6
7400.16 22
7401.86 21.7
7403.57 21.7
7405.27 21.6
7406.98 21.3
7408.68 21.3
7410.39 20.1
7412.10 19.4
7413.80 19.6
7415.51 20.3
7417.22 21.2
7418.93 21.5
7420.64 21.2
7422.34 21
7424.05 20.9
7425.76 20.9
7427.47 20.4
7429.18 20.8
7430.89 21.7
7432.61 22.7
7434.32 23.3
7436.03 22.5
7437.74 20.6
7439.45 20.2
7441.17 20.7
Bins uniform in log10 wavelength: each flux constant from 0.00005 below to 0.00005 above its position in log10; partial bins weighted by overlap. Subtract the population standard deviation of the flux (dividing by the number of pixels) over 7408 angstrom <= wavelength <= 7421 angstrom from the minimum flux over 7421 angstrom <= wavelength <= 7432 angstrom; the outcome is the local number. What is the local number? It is 19.6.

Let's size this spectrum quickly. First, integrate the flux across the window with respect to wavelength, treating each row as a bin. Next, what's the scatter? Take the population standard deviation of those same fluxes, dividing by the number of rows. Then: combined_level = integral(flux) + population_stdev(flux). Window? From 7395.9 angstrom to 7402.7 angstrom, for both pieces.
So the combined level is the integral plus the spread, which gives 151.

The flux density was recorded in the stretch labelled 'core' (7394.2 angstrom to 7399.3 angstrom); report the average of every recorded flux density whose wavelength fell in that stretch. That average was 22.2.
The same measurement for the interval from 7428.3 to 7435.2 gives 22.1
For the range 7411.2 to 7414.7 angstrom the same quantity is 19.5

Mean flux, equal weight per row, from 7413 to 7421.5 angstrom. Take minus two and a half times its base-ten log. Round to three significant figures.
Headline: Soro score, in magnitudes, -3.29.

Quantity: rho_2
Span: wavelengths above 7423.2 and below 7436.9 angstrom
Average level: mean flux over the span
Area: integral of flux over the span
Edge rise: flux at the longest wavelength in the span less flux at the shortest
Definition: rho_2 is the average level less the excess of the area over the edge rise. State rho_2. -273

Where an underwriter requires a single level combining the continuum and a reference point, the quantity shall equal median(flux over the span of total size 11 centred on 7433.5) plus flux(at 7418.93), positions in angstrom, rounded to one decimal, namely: 43.6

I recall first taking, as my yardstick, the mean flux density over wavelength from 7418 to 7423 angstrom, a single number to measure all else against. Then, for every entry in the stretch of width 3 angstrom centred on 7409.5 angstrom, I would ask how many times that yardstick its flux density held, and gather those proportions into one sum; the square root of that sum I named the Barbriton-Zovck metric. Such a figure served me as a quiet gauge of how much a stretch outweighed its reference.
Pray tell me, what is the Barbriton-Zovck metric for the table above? 1.40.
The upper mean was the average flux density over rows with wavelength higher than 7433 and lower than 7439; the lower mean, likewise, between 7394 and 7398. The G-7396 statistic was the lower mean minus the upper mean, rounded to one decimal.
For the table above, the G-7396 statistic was -0.1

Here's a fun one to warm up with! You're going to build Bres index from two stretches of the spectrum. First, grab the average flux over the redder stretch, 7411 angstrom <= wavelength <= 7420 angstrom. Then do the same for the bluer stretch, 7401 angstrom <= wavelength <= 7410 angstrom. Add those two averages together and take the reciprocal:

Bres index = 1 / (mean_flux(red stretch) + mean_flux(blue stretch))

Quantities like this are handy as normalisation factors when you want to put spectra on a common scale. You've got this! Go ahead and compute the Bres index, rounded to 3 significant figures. 0.0239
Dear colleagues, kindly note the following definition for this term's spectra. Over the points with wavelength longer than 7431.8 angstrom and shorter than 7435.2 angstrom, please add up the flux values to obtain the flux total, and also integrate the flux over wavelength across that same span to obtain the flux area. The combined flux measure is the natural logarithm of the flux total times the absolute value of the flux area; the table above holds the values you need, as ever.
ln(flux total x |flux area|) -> 8.19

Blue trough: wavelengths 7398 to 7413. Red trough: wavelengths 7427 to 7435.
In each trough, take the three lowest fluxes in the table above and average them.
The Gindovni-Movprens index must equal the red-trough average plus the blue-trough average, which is 41.2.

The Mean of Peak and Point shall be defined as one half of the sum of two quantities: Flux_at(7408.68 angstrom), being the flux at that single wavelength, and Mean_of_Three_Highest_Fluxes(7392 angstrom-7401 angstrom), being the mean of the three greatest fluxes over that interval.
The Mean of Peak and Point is 21.8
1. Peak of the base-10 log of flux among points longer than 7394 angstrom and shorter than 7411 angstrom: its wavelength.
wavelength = 7398.46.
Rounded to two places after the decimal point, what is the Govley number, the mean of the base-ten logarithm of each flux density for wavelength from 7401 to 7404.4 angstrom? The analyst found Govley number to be 1.34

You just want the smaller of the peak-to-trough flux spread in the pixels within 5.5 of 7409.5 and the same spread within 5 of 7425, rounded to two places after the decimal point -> 0.80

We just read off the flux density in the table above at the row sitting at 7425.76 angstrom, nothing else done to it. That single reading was 20.9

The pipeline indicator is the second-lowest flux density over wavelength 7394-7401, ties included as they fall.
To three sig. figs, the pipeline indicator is 22.0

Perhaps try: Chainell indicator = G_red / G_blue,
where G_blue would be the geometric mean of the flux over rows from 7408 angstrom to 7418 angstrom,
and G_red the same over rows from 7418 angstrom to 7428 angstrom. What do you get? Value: 1.033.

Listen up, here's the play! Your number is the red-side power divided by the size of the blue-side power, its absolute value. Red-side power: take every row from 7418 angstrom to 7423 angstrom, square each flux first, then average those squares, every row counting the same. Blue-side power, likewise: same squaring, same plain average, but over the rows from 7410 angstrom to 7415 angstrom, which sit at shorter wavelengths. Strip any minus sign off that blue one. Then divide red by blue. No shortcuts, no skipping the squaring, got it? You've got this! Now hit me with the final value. 1.16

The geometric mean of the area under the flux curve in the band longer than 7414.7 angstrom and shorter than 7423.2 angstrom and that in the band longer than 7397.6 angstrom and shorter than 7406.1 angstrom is 183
